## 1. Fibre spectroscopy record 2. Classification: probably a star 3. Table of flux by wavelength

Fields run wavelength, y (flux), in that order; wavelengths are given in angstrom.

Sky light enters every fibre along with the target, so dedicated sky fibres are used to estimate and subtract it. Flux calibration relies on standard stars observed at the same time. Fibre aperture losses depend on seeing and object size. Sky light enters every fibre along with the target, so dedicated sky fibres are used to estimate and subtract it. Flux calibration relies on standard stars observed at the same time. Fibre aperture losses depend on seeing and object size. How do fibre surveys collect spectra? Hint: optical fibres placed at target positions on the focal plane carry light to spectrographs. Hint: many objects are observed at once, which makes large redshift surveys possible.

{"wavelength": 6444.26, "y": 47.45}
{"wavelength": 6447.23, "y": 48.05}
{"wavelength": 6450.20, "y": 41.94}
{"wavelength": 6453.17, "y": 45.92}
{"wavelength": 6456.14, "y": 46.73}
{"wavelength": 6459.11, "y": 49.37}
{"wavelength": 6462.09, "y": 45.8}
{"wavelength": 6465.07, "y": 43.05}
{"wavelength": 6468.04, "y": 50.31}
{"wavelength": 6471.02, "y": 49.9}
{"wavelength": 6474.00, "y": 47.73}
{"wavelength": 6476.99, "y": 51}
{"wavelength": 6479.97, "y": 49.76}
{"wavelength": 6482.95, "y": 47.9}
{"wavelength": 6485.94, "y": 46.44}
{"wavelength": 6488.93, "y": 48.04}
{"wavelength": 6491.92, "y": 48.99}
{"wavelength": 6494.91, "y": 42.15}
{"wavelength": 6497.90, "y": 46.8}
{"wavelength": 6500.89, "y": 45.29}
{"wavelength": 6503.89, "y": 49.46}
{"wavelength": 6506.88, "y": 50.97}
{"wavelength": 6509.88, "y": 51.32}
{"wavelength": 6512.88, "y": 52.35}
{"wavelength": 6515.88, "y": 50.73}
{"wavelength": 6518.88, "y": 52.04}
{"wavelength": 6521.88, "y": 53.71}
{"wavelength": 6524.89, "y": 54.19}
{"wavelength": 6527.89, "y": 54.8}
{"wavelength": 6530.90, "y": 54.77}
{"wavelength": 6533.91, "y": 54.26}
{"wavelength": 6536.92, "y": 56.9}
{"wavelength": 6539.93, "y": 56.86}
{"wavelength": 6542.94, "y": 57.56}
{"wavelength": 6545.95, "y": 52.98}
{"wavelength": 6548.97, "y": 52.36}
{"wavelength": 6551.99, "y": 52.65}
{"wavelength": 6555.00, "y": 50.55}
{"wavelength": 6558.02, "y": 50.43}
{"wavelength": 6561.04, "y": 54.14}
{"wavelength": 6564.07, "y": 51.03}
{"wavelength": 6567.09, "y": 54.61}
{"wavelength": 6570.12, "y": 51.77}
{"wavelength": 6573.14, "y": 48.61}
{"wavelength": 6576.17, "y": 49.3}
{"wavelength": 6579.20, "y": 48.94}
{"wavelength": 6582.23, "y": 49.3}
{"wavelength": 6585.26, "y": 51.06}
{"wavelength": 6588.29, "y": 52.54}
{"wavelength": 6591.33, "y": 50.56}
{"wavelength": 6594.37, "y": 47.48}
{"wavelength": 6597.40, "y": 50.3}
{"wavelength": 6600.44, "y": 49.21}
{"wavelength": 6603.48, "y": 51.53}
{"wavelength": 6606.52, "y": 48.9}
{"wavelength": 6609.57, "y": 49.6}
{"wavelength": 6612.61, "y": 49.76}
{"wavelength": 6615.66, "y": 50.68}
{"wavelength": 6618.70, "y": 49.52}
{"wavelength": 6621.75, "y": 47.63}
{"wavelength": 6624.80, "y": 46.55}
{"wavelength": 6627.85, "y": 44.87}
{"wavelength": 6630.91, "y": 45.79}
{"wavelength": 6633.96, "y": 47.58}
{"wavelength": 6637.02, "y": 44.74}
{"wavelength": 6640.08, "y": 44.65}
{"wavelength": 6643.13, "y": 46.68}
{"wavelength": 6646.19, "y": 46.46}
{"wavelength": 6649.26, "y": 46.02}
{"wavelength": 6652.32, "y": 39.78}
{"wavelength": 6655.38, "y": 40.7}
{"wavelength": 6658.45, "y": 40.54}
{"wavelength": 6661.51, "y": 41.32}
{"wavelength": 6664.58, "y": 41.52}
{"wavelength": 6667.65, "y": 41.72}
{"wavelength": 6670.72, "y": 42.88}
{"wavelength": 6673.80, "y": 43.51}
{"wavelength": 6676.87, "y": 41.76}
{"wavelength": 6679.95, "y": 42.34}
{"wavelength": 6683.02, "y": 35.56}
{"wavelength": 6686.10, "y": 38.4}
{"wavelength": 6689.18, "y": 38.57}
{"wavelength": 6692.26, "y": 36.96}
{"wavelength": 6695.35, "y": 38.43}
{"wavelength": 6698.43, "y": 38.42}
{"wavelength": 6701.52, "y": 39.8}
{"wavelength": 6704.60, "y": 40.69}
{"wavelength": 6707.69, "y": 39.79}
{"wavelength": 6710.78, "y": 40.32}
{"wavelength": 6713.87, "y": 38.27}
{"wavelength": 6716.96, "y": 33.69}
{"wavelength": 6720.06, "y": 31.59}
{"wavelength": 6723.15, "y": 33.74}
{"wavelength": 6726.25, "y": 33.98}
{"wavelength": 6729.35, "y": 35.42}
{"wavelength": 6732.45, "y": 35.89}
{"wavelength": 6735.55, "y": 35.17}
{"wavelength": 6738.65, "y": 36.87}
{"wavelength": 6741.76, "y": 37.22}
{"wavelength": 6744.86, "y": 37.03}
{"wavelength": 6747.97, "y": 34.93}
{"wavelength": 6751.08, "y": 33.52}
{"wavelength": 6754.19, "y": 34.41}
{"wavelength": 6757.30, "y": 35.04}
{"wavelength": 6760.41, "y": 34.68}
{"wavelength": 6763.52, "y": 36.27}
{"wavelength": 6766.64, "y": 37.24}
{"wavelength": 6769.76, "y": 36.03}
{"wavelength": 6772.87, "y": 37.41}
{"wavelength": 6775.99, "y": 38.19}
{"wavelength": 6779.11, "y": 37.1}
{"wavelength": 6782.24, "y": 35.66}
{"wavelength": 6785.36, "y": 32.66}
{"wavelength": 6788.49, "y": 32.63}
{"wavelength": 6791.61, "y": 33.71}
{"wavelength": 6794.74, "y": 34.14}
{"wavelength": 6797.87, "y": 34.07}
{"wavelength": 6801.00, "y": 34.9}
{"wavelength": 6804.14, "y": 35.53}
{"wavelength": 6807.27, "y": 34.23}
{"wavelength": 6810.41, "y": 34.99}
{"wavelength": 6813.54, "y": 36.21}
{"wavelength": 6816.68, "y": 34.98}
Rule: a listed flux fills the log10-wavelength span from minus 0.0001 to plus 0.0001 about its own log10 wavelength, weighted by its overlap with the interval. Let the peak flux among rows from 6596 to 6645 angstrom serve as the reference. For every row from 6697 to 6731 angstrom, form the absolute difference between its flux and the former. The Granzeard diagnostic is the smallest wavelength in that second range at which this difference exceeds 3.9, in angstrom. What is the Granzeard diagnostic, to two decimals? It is 6698.43 angstrom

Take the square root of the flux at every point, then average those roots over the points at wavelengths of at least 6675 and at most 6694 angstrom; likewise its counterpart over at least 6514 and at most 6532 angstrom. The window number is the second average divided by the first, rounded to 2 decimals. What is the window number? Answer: 1.17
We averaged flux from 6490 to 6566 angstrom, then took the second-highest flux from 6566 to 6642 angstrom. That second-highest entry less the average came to 0.6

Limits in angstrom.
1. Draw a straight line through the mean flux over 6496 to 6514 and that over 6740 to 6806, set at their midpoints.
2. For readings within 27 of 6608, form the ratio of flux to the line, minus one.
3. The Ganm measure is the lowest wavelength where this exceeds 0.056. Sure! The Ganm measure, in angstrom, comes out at 6582.23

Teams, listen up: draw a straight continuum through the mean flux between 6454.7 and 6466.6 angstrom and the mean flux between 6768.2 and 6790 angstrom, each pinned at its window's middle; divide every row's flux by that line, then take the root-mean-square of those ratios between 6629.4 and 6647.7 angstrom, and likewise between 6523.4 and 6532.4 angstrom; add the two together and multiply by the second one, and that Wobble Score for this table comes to 2.95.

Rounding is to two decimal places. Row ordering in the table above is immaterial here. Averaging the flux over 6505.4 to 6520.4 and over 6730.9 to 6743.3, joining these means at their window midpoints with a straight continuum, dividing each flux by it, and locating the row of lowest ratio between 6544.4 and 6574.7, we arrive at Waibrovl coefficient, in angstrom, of 6573.14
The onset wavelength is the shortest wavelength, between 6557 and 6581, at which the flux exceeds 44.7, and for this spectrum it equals 6558.02 angstrom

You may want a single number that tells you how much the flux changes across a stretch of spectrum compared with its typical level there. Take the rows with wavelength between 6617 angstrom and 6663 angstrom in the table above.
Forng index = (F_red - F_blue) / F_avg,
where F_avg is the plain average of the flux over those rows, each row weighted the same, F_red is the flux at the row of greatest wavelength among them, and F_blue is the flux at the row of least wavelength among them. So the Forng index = -0.18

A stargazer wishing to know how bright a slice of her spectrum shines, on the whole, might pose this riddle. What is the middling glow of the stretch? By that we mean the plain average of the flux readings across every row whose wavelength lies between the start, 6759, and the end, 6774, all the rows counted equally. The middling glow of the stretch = 36.3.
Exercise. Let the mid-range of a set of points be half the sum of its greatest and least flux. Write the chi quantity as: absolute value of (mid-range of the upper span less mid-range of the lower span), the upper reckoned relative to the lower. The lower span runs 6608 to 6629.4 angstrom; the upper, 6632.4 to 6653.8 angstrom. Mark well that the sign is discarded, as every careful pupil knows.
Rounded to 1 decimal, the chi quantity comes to 4.1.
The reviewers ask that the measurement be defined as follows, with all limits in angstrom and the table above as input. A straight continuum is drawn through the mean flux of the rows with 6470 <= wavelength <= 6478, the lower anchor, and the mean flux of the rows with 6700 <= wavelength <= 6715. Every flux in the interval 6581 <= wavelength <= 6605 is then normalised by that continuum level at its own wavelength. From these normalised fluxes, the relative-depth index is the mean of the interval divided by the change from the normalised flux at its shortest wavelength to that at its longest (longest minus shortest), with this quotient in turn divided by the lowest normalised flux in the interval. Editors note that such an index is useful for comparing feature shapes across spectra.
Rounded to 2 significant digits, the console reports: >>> 15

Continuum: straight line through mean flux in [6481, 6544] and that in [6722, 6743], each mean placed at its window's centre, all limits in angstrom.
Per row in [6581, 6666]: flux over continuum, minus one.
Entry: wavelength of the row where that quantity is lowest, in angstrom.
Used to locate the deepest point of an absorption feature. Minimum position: 6652.32 angstrom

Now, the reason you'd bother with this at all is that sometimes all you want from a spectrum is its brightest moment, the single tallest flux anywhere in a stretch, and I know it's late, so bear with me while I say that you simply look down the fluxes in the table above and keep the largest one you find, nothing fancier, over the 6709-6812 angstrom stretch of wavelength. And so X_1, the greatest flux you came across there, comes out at 40.32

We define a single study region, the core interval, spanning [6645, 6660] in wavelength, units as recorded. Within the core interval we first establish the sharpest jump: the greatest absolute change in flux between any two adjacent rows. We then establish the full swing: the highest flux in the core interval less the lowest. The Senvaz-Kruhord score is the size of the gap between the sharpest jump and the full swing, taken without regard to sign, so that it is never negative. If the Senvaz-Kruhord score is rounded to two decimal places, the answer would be 0.44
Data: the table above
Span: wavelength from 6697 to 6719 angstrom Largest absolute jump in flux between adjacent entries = 5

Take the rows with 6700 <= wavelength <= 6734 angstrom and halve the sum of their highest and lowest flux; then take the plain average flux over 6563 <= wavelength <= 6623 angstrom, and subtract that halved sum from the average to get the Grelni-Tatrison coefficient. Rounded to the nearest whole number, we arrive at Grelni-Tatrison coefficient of 14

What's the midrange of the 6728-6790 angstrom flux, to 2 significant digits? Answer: 35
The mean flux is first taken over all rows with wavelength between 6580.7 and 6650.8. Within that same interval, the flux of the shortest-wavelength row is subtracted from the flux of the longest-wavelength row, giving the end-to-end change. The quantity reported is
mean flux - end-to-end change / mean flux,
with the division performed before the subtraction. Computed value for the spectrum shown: 48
